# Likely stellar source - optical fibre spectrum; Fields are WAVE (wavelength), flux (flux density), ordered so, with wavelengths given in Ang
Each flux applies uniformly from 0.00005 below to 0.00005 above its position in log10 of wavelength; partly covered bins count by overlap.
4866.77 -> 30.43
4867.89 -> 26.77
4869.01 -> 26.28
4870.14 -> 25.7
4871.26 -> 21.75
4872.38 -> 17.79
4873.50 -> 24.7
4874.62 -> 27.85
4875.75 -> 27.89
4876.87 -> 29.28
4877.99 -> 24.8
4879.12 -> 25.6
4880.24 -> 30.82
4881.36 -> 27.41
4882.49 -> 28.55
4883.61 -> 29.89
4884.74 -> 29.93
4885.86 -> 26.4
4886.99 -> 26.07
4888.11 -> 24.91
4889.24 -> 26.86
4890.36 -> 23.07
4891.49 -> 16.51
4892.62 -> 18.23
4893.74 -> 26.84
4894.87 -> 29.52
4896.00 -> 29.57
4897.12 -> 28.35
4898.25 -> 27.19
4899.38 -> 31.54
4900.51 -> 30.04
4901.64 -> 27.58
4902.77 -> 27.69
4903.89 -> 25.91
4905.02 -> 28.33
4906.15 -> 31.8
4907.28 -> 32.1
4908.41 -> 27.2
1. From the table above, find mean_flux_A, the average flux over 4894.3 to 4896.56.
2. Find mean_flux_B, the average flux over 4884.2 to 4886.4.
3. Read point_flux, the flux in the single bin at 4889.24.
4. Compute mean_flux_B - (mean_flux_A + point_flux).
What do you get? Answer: -28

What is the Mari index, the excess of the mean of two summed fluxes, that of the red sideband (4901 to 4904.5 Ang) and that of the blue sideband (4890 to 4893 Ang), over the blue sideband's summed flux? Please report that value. 12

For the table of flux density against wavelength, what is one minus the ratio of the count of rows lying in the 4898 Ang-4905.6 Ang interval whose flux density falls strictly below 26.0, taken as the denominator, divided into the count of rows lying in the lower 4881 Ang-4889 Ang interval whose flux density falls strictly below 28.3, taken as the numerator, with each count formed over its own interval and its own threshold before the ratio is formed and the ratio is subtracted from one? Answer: -3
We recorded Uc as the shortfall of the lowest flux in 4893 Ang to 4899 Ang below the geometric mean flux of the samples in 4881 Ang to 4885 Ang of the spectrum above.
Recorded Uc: 2.1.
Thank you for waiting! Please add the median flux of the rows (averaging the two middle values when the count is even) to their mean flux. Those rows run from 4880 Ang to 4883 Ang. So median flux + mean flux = 57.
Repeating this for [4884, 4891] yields 52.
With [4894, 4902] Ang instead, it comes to 59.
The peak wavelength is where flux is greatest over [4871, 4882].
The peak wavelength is 4880.24 Ang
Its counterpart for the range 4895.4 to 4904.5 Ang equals 4899.38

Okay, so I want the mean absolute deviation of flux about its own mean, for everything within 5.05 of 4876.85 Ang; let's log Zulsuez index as 2.68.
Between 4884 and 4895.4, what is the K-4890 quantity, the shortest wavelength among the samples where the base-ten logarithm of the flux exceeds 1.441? 4884.74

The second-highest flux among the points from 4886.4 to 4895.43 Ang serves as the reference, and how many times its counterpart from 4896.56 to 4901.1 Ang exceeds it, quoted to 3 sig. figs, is 1.12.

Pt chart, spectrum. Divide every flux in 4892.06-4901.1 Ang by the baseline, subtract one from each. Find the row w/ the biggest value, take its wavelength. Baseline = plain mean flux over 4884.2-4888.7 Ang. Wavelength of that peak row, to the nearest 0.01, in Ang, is 4899.38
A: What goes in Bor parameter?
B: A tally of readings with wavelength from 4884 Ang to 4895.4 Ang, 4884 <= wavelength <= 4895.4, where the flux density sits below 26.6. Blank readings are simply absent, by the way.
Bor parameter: 6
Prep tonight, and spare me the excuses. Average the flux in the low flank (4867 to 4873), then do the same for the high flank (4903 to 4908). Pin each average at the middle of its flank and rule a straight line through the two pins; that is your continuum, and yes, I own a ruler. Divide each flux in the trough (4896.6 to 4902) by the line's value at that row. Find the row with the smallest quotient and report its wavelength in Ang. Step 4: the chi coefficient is 4901.64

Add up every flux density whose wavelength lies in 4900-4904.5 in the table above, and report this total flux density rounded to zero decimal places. 111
